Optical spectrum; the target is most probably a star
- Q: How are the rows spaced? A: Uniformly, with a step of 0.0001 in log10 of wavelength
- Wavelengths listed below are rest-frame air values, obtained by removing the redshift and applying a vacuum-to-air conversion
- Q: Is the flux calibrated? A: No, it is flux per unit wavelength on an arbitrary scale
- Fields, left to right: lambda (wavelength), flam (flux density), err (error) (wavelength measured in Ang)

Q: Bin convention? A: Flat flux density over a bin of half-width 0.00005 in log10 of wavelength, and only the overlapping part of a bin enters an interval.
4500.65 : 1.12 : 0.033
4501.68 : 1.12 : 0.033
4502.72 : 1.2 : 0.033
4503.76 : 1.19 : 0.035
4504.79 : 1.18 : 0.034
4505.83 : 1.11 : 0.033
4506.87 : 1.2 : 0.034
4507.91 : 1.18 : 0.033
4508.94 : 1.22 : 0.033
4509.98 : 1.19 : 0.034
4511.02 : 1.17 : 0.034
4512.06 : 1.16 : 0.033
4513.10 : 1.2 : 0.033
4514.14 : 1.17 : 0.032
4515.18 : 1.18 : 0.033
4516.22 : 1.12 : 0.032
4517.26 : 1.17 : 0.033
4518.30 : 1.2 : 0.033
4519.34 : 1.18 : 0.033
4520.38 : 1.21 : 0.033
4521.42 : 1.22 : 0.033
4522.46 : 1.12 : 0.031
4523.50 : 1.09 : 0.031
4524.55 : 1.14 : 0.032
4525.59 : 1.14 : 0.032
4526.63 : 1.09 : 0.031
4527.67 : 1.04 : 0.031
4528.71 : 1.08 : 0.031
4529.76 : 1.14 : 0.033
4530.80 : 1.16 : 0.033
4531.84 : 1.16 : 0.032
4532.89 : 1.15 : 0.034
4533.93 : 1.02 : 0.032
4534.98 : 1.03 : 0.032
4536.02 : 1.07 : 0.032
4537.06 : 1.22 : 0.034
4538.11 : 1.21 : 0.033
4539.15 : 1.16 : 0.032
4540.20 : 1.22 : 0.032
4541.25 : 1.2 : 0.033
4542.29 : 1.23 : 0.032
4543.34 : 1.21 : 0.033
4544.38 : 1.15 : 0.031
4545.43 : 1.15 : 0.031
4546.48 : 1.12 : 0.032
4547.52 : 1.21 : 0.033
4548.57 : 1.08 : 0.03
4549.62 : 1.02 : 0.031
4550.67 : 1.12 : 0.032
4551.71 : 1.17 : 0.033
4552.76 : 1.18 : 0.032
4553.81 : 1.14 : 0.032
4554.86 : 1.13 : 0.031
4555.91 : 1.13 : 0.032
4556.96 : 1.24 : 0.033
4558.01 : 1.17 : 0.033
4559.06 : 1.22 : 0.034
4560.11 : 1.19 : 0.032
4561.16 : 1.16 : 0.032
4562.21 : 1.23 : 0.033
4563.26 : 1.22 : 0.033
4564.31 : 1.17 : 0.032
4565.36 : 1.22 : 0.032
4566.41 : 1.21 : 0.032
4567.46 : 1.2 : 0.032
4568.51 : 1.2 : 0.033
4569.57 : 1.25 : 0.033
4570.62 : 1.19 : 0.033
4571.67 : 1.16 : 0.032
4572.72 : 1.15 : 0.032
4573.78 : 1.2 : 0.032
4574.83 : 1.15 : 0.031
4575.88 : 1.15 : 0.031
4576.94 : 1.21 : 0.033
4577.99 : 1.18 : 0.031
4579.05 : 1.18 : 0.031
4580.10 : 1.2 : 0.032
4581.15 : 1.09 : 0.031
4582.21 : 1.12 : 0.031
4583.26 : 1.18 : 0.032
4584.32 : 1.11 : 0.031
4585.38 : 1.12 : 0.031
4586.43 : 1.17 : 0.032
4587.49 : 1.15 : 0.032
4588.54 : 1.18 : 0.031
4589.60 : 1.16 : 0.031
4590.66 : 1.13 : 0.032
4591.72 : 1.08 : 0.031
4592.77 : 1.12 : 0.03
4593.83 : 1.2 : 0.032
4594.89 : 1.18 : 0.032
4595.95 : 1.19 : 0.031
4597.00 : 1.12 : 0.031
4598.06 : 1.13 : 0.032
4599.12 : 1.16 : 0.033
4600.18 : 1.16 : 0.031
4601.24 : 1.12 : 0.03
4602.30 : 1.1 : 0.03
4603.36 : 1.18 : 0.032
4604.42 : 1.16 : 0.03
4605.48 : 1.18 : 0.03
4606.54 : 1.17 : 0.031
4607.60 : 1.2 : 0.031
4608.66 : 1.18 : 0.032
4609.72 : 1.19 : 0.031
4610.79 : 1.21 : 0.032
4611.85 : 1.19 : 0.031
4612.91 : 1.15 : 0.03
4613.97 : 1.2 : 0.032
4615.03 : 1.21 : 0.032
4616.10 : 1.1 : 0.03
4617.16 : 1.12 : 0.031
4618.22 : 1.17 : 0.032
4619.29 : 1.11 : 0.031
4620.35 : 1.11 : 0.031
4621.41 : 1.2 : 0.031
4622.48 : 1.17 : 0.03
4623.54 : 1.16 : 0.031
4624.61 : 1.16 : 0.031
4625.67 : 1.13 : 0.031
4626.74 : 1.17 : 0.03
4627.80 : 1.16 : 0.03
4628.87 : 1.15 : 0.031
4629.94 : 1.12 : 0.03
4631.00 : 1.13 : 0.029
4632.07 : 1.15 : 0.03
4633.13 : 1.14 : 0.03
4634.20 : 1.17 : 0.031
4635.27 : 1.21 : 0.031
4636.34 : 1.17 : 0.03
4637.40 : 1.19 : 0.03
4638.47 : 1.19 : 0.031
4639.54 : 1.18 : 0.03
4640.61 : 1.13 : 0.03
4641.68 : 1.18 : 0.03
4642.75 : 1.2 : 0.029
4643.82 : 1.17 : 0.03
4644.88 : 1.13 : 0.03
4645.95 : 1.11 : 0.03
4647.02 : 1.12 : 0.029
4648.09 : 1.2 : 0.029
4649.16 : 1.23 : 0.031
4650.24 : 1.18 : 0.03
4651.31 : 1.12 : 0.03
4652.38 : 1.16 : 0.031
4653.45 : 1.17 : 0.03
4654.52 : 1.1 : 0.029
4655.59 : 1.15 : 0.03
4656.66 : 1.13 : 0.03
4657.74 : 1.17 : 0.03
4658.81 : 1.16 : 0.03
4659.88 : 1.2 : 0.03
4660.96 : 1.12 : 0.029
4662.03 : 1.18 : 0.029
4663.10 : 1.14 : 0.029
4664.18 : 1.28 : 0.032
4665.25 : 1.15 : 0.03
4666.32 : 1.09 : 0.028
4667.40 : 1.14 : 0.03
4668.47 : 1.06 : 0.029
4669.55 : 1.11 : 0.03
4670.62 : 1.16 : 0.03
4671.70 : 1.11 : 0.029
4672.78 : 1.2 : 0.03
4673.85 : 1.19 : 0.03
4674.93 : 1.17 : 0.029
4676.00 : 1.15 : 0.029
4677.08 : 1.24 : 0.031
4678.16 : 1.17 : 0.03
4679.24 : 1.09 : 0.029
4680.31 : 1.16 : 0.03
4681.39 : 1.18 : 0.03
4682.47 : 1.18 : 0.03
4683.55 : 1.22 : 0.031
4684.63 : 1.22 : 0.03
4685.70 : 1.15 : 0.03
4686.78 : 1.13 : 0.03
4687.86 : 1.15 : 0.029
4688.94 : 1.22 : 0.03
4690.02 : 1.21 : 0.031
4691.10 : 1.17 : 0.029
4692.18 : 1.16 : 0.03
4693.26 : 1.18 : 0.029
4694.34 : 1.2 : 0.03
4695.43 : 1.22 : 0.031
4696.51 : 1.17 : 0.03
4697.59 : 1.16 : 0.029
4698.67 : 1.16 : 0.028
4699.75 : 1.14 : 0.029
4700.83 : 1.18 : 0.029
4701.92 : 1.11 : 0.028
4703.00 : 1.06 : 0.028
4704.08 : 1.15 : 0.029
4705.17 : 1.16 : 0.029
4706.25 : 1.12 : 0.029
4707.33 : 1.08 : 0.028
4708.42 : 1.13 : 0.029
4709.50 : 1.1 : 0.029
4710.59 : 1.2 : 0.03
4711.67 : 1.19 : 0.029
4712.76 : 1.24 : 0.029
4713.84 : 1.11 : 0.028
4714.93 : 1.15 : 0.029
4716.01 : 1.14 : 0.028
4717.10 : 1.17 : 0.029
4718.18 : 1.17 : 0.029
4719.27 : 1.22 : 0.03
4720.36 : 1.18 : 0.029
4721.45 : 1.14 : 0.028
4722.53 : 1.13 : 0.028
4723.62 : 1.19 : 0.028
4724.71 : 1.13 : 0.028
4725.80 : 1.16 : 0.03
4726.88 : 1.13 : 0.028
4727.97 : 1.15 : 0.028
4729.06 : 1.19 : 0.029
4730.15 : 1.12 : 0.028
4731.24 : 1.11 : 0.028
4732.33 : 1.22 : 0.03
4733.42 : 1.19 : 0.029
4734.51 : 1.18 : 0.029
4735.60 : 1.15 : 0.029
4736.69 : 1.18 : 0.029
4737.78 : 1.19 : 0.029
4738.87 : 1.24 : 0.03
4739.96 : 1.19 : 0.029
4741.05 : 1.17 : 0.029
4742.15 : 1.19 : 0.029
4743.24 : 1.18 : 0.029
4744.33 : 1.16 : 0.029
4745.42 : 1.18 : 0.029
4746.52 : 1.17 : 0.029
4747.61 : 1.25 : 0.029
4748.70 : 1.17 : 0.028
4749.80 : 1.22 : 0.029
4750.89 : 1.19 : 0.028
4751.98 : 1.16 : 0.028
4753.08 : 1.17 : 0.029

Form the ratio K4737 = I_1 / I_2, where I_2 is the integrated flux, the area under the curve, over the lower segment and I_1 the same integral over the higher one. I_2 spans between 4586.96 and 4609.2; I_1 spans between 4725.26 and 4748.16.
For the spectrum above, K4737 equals 1.05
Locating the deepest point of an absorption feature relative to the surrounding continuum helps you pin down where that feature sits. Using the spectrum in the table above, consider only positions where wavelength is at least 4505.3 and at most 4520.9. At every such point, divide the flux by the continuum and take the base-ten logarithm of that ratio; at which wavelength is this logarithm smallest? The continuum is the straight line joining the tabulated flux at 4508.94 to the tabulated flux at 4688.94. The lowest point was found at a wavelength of 4505.83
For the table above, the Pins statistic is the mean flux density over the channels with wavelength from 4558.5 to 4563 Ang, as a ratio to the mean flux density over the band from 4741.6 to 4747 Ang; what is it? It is 1.02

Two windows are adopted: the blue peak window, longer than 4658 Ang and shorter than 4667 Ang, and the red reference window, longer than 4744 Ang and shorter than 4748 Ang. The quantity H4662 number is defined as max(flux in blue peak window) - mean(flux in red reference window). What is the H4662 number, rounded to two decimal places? 0.09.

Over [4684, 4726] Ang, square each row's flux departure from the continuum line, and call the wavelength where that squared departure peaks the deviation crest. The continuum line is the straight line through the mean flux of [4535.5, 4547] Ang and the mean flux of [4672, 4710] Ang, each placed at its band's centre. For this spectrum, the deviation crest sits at 4703.00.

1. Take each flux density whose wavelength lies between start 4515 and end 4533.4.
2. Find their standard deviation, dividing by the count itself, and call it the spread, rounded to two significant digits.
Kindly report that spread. 0.047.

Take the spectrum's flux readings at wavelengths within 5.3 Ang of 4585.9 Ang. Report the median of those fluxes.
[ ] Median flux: 1.14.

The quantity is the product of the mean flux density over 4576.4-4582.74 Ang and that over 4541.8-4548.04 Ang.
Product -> 1.37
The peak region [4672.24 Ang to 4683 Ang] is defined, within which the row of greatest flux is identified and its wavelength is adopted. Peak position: 4677.08 Ang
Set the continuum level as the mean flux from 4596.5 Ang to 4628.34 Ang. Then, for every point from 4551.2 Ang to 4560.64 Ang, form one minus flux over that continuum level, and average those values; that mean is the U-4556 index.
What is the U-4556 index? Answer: -0.013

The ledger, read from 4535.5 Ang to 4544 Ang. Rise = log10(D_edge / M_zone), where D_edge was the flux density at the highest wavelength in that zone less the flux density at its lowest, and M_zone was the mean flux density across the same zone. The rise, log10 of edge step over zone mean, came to -0.9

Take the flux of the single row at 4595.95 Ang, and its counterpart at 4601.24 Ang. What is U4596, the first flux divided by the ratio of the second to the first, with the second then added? 2.38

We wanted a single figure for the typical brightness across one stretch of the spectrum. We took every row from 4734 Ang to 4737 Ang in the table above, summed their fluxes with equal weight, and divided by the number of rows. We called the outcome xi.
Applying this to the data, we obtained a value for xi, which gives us 1.17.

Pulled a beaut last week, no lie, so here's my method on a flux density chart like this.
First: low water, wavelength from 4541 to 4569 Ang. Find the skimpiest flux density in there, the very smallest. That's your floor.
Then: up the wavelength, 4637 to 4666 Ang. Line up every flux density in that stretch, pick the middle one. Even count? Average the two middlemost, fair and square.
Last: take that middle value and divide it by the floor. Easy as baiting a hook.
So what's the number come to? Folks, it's 1.15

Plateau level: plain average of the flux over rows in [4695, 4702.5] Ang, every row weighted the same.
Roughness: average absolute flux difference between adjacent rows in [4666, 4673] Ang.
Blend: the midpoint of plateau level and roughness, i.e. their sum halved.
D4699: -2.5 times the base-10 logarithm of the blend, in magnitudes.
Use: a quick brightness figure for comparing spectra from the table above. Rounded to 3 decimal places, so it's 0.533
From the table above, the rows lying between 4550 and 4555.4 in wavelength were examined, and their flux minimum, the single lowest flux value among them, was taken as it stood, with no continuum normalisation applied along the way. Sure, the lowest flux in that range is 1.12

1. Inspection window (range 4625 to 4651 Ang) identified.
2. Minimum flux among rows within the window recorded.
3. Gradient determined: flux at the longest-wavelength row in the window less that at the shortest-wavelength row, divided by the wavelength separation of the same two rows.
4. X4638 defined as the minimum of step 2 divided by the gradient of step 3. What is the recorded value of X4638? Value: 545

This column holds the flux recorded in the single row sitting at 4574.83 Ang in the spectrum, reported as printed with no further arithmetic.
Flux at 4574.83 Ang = 1.15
